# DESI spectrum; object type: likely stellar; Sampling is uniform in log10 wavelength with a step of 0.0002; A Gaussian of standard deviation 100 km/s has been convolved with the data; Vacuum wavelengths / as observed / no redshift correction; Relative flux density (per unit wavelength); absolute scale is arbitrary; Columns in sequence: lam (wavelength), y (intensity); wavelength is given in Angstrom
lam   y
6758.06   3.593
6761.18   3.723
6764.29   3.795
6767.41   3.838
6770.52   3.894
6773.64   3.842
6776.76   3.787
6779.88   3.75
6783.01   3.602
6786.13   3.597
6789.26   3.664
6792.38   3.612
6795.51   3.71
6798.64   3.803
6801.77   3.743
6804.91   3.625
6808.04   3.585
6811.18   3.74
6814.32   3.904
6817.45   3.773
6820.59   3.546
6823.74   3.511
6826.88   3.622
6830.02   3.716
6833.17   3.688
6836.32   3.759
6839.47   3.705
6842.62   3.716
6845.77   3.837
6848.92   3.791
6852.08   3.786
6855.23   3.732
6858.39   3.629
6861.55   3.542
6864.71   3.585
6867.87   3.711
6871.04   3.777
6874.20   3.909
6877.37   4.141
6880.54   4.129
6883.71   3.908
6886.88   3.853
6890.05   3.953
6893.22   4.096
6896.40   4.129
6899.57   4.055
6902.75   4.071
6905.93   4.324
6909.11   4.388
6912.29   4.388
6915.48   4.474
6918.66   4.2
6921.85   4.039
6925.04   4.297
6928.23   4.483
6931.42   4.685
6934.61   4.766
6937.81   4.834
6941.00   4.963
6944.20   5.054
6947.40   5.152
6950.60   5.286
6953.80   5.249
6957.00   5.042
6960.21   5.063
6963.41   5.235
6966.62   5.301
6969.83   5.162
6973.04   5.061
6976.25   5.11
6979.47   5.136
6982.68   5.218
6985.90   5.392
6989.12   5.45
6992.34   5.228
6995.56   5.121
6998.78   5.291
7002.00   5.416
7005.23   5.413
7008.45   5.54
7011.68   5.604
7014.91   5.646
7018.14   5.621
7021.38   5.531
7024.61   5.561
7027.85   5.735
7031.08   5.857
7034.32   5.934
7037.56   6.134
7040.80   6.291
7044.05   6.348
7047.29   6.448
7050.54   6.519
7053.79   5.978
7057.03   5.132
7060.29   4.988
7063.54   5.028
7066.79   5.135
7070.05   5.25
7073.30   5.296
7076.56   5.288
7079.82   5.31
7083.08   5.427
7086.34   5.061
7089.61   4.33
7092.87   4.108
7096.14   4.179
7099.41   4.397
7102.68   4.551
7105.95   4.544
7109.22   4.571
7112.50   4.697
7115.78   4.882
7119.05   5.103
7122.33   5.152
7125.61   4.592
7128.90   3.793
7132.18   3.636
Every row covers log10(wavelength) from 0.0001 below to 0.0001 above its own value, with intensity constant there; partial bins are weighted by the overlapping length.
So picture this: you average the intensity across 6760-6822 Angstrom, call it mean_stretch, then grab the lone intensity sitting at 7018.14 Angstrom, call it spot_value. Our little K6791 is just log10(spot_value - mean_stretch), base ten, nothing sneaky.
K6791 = 0.28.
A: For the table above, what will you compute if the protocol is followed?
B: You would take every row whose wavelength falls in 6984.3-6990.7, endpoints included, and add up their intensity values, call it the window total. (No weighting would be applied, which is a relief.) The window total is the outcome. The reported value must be 10.8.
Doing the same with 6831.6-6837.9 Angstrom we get 7.4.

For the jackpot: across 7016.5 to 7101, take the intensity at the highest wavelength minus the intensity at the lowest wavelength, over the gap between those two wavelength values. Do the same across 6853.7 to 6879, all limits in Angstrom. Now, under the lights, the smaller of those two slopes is -0.015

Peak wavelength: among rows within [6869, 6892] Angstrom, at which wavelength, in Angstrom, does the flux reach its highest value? 6877.37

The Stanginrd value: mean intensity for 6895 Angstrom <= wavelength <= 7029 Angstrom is 5.0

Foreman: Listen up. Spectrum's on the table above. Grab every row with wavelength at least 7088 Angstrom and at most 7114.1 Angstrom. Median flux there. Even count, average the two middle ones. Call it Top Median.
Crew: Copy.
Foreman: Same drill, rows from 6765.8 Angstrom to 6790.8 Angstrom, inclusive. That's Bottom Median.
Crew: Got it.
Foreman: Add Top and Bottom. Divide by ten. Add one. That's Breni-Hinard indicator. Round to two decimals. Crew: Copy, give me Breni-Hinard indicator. 1.82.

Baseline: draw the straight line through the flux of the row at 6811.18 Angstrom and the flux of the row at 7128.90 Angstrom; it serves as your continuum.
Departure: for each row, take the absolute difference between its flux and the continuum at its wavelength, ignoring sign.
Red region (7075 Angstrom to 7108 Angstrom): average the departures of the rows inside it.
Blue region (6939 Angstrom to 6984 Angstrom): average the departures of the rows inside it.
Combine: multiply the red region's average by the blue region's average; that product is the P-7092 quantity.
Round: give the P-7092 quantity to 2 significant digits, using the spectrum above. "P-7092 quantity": 1.3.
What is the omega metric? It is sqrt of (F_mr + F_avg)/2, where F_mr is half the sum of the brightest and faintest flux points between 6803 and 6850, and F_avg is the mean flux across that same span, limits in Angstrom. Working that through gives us 1.92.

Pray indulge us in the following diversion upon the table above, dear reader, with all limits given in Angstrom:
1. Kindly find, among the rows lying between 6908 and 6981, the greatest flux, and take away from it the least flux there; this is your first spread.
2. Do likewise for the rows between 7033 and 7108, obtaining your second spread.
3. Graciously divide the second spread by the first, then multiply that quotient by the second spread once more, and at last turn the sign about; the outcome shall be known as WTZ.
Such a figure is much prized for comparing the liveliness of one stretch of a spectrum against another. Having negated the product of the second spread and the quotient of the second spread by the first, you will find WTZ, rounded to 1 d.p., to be -4.6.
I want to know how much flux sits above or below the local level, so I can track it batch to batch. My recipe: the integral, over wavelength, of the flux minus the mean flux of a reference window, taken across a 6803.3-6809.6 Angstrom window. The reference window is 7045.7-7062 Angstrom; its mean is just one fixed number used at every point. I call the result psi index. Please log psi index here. -14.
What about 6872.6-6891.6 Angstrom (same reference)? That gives -35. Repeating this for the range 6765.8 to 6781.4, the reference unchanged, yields -31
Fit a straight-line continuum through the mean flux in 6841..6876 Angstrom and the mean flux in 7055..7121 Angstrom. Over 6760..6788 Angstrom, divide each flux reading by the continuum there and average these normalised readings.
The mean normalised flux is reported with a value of 1.14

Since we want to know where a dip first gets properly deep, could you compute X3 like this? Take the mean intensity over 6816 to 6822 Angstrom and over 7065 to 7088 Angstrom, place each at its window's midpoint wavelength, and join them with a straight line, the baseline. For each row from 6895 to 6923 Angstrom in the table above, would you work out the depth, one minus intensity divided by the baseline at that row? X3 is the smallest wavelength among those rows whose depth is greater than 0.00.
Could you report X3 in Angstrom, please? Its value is 6896.40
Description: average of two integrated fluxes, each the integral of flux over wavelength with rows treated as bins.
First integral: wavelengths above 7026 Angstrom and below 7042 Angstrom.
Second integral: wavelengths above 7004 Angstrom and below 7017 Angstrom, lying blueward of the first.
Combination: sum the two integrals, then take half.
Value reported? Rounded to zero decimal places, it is 84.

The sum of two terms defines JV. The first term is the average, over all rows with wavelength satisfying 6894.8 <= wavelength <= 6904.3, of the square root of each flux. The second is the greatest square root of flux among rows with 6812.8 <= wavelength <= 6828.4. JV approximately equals 4.00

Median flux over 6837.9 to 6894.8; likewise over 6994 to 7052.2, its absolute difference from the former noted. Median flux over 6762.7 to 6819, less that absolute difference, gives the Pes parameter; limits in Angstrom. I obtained 1.9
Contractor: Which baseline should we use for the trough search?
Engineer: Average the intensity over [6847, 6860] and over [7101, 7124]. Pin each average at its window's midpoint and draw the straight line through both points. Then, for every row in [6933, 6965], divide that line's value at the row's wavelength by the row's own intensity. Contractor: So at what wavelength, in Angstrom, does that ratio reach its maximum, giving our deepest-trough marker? 6934.61 Angstrom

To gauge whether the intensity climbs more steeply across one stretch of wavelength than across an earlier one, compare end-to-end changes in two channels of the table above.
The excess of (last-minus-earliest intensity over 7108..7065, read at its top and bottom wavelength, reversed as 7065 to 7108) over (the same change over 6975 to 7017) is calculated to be -1.1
